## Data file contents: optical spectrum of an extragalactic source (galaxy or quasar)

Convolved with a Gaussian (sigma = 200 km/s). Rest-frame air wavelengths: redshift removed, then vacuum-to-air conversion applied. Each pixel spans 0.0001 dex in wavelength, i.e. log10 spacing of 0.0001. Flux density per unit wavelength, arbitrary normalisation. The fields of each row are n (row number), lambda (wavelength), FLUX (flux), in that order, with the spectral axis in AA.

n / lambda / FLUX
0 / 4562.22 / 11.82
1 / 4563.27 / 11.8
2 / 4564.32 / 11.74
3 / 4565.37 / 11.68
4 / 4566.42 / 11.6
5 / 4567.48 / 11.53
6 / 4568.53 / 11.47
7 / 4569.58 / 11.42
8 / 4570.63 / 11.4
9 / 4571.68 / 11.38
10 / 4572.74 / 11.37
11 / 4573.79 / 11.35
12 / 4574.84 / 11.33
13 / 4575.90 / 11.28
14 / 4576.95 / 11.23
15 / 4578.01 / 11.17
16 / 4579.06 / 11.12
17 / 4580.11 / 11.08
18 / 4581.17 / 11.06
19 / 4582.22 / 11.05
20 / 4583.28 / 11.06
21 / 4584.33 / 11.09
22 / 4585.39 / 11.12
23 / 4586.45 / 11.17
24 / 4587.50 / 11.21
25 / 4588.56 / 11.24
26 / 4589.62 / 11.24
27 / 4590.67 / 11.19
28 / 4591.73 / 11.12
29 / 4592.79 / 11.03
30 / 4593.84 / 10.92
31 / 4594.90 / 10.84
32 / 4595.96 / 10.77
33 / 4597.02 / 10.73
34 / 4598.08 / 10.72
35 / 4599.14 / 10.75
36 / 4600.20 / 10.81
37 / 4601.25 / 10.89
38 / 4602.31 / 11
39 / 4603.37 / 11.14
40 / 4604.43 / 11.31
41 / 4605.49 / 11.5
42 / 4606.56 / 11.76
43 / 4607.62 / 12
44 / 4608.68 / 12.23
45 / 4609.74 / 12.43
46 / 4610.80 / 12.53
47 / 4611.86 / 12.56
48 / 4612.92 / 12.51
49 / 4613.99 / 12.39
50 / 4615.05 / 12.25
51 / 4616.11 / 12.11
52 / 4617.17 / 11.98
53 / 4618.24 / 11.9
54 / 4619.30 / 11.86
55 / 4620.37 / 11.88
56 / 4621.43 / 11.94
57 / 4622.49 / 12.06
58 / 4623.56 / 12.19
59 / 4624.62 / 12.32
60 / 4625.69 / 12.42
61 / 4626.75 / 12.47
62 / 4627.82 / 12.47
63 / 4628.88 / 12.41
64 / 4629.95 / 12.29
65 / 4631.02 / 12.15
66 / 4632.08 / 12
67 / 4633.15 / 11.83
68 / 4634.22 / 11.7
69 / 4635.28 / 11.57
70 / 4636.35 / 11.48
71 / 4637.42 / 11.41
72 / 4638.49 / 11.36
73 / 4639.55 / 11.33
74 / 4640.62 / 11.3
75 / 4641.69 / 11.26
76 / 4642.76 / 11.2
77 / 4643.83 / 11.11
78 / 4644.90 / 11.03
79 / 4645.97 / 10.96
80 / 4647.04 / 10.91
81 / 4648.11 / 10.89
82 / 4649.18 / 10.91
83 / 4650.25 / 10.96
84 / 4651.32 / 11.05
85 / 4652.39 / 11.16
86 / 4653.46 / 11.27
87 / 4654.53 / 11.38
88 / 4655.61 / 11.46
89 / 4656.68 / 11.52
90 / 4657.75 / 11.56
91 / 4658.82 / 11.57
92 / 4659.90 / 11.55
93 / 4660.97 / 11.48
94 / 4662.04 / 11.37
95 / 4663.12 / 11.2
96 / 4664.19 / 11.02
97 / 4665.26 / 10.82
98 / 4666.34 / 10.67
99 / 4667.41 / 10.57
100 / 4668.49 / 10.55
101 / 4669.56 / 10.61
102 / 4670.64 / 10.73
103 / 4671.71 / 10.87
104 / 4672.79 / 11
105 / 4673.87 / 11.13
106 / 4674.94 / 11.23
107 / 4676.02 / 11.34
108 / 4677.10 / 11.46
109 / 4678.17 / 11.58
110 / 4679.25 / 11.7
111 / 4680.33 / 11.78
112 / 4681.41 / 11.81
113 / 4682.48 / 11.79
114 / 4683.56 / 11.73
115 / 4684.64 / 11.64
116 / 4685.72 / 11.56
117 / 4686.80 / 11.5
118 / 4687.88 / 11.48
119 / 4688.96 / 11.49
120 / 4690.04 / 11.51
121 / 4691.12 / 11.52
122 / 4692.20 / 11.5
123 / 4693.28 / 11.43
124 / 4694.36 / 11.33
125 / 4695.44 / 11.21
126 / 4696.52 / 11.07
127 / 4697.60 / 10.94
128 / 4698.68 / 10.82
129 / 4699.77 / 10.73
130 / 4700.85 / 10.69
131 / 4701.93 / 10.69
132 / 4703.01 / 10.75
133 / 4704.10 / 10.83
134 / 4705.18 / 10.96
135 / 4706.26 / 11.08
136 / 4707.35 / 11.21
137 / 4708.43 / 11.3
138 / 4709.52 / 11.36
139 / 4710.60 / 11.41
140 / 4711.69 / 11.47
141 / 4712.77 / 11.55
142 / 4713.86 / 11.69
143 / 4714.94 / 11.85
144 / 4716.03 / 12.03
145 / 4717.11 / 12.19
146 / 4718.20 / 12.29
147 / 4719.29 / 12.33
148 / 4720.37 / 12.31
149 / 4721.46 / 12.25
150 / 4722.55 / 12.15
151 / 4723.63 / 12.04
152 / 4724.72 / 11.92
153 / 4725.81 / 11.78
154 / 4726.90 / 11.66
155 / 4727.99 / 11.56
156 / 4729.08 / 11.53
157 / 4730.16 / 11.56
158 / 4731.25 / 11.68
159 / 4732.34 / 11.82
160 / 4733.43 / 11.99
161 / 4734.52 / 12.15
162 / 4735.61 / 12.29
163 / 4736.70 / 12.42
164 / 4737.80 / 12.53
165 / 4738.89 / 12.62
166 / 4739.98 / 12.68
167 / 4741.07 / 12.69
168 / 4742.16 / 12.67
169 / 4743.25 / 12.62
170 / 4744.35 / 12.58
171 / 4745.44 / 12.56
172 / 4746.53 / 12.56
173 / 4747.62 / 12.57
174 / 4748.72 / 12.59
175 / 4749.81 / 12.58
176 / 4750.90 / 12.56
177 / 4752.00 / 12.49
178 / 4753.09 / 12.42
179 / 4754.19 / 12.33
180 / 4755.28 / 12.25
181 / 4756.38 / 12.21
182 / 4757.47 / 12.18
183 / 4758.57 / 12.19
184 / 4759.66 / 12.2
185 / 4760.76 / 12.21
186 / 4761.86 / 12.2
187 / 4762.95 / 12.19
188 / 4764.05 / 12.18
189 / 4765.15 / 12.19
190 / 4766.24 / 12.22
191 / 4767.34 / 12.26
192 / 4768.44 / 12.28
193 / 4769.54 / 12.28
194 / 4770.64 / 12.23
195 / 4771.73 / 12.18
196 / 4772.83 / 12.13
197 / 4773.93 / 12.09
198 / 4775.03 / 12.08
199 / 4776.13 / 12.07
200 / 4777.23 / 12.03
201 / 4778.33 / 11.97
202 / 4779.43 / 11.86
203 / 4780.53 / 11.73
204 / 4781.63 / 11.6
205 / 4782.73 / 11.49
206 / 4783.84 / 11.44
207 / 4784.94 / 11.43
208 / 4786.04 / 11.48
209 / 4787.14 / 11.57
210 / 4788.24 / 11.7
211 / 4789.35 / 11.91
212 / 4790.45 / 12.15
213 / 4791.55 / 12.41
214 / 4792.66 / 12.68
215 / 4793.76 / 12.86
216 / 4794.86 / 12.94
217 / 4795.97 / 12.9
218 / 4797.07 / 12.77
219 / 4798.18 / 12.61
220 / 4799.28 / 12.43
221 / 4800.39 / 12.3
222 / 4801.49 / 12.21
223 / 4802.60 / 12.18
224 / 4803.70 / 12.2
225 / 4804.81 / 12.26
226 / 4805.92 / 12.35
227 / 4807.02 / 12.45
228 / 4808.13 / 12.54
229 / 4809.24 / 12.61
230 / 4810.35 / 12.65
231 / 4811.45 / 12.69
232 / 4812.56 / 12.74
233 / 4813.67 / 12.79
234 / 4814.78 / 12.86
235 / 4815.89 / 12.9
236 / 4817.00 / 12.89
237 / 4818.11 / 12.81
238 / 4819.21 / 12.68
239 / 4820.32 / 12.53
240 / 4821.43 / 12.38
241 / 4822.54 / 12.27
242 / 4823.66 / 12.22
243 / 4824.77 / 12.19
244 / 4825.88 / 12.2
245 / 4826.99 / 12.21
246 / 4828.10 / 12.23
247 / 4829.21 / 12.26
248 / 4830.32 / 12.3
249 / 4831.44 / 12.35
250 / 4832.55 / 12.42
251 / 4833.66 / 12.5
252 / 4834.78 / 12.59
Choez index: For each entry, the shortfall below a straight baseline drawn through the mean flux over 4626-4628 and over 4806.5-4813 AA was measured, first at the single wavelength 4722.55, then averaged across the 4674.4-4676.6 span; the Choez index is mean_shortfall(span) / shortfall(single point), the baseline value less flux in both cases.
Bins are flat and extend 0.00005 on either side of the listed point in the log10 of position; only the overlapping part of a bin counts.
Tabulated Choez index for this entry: 3.1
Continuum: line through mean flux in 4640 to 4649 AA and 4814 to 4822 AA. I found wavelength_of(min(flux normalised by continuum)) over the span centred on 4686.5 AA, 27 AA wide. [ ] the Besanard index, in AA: 4699.77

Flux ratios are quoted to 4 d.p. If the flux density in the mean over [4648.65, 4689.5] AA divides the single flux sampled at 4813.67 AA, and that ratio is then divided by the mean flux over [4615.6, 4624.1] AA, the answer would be 0.0946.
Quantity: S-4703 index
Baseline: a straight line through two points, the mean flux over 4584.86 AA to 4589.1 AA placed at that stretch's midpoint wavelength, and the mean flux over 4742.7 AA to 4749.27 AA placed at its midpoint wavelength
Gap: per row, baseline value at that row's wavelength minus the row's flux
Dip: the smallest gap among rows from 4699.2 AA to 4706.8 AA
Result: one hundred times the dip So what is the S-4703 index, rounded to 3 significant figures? 115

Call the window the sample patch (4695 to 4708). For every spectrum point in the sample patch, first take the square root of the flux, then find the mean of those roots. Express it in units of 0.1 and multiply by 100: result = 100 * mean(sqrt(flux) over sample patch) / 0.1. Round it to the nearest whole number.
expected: 3304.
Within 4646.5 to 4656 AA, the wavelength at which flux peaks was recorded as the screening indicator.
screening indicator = 4655.61 AA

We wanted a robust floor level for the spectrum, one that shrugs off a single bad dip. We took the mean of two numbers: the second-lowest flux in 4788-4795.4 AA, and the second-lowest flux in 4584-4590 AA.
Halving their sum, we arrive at 11.5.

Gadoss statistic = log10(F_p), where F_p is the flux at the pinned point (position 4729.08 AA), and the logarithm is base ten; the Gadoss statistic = 1.06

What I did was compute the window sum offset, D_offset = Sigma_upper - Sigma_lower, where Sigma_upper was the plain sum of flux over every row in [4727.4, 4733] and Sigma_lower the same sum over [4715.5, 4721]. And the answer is -3.0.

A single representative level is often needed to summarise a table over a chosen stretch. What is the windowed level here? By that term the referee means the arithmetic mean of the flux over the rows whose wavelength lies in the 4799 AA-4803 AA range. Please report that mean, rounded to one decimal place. 12.3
